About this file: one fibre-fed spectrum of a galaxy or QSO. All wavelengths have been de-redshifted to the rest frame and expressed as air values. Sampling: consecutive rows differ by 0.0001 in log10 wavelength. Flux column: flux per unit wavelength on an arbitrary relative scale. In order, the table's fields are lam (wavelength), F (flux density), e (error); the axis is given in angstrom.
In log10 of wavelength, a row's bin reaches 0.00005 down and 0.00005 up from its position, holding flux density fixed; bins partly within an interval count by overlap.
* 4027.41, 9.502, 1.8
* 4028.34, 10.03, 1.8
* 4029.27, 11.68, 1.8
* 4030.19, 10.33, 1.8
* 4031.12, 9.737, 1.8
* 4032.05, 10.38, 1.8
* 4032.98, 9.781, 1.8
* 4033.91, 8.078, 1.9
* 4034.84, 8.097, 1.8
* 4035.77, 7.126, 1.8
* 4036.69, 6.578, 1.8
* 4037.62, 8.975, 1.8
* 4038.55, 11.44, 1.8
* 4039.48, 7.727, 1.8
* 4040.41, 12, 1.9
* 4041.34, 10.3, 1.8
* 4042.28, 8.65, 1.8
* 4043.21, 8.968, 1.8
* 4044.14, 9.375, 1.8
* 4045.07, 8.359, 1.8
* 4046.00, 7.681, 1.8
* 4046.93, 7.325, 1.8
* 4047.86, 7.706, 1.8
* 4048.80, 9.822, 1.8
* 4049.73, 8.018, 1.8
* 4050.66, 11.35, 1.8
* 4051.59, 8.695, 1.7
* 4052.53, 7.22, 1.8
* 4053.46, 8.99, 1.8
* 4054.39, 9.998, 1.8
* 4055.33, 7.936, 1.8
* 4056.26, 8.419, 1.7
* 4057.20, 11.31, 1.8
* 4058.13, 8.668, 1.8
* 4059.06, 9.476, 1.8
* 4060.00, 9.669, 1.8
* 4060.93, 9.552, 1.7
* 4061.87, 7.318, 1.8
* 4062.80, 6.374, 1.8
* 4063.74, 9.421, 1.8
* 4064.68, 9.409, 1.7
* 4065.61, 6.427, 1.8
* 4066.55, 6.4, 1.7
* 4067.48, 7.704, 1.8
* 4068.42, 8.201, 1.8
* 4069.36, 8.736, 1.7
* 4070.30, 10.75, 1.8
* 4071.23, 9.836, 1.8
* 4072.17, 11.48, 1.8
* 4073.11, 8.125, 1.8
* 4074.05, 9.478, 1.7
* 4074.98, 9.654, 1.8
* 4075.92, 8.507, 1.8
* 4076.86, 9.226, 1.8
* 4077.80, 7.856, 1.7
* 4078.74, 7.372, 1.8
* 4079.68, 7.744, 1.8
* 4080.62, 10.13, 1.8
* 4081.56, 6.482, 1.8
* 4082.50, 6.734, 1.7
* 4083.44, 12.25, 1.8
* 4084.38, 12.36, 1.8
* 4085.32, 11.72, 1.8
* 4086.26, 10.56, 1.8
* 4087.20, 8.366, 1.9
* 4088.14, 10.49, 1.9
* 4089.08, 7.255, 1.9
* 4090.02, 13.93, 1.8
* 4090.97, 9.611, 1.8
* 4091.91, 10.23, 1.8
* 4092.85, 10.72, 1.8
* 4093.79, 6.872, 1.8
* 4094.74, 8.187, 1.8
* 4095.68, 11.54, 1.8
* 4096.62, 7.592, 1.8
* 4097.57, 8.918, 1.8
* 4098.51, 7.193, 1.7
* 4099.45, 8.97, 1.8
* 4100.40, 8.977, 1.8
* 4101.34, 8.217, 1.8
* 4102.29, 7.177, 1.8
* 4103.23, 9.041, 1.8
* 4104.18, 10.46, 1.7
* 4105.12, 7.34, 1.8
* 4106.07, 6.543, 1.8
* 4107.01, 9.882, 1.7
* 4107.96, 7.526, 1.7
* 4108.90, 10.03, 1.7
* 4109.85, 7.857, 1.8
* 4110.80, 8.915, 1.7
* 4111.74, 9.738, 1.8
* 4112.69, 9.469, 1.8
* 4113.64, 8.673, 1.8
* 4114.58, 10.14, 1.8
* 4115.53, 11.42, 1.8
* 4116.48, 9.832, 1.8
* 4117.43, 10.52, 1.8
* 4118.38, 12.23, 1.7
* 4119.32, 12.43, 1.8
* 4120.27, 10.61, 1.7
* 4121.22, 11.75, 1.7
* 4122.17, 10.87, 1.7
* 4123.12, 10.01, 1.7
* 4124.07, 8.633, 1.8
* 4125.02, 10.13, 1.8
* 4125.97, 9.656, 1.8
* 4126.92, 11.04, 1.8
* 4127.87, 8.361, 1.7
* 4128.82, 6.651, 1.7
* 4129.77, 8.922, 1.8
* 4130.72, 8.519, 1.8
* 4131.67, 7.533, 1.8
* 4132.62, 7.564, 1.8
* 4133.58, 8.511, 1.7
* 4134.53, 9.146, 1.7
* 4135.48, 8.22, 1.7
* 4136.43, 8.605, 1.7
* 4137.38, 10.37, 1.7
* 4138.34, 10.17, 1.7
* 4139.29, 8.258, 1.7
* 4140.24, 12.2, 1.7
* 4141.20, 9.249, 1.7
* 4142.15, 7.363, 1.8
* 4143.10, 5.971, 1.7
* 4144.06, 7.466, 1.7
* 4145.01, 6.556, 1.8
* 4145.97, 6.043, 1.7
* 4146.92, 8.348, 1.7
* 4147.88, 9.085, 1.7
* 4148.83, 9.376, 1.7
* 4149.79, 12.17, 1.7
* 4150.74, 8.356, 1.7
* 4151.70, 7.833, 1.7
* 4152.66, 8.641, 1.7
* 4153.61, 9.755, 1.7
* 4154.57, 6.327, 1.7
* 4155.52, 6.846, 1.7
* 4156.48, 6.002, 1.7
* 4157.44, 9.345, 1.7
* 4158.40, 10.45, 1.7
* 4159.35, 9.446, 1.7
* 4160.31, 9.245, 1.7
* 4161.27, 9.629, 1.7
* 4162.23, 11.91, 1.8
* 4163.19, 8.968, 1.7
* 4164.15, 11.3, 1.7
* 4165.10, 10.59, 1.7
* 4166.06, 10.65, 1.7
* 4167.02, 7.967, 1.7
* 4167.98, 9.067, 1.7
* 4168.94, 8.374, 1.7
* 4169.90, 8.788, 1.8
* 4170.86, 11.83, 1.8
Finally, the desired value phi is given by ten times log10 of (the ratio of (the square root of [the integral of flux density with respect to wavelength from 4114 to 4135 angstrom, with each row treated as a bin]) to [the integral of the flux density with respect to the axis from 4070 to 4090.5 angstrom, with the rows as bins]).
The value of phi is -11.4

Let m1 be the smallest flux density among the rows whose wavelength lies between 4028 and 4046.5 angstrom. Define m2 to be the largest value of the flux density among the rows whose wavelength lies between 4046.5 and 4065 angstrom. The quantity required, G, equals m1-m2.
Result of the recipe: -4.8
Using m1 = 6.578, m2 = 11.35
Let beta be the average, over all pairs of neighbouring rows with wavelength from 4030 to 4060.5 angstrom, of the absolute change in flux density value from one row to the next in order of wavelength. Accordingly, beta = 1.5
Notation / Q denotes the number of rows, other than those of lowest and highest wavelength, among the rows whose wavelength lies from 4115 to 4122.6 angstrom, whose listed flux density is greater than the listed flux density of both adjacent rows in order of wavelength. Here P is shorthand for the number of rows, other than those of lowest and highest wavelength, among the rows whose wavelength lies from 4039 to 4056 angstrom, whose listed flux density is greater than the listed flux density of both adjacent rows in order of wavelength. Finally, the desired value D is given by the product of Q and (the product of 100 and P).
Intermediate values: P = 5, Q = 2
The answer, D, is 1000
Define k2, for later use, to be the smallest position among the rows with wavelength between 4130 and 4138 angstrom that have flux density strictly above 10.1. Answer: 4137.38 angstrom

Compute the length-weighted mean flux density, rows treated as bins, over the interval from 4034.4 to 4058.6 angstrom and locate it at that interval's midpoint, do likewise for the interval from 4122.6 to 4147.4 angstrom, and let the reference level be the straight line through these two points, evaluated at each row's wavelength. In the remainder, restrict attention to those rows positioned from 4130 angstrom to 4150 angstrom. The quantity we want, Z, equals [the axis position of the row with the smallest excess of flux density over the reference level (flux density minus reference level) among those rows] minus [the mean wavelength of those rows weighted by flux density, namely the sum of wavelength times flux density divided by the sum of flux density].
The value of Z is 2.8 angstrom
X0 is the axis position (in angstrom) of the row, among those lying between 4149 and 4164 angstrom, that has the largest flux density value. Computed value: 4149.79 angstrom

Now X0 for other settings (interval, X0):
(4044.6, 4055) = 4050.66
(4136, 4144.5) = 4140.24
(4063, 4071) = 4070.30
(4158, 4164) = 4162.23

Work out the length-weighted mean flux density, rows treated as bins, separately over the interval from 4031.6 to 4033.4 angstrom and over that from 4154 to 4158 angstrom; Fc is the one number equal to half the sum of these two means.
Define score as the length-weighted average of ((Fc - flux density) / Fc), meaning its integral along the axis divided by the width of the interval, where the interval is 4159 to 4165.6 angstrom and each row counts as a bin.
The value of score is -0.17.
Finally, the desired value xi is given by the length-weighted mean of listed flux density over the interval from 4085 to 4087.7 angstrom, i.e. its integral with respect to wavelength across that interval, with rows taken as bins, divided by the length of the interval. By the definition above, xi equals 10.1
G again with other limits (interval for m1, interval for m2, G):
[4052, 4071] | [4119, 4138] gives -6.1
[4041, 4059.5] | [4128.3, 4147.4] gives -5.0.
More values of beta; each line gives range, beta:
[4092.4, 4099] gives 2.6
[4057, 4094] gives 1.7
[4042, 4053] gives 1.3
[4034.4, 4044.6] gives 1.8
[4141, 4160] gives 1.5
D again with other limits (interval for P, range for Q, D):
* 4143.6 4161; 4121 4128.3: 800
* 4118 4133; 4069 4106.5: 6500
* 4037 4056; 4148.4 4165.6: 3600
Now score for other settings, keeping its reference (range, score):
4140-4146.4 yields 0.11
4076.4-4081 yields 0.03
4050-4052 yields -0.14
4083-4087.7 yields -0.27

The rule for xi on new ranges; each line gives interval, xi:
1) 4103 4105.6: 8.9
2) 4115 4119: 11.0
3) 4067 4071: 8.9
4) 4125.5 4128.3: 9.7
